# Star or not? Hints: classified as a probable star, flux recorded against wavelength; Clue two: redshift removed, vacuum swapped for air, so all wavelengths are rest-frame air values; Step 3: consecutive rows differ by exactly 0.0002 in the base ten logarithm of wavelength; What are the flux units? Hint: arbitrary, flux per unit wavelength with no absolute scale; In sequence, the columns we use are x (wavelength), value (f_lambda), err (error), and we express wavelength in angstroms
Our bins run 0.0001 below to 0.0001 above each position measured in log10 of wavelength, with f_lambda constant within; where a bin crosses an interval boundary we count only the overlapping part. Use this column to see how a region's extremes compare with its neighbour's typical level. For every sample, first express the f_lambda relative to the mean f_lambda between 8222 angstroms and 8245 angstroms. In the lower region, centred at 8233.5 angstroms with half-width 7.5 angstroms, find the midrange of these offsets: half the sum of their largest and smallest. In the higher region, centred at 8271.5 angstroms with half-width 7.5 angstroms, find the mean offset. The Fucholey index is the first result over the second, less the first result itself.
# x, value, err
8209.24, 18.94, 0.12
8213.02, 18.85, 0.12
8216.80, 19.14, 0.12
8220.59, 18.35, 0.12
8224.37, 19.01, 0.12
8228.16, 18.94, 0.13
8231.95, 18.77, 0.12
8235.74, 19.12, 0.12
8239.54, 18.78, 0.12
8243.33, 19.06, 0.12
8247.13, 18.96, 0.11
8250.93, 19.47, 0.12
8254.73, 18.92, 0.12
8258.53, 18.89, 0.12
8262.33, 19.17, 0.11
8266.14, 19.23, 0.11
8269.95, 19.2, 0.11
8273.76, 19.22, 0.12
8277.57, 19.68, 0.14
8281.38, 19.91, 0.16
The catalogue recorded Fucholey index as 0.0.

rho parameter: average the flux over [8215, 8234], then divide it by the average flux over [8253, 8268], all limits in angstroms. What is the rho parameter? 0.989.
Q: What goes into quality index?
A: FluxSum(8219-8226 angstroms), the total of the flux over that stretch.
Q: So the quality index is 37.4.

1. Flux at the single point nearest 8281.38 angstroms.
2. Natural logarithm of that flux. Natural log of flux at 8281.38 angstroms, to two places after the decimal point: 2.99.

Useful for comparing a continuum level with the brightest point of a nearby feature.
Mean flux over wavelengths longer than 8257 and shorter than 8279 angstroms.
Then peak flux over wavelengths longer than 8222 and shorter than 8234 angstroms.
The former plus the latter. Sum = 38.24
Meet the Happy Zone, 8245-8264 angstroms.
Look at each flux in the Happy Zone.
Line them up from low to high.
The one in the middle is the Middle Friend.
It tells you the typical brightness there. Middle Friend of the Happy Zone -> 18.96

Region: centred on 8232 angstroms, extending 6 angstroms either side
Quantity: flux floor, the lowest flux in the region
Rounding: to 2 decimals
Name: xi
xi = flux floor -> 18.77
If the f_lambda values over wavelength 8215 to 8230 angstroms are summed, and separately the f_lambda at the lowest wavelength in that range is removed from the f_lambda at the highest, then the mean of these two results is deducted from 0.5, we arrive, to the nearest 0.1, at -37.1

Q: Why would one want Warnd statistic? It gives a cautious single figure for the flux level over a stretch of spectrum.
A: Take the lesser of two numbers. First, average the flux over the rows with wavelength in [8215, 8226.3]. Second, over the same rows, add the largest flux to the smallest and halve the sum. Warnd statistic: 18.7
